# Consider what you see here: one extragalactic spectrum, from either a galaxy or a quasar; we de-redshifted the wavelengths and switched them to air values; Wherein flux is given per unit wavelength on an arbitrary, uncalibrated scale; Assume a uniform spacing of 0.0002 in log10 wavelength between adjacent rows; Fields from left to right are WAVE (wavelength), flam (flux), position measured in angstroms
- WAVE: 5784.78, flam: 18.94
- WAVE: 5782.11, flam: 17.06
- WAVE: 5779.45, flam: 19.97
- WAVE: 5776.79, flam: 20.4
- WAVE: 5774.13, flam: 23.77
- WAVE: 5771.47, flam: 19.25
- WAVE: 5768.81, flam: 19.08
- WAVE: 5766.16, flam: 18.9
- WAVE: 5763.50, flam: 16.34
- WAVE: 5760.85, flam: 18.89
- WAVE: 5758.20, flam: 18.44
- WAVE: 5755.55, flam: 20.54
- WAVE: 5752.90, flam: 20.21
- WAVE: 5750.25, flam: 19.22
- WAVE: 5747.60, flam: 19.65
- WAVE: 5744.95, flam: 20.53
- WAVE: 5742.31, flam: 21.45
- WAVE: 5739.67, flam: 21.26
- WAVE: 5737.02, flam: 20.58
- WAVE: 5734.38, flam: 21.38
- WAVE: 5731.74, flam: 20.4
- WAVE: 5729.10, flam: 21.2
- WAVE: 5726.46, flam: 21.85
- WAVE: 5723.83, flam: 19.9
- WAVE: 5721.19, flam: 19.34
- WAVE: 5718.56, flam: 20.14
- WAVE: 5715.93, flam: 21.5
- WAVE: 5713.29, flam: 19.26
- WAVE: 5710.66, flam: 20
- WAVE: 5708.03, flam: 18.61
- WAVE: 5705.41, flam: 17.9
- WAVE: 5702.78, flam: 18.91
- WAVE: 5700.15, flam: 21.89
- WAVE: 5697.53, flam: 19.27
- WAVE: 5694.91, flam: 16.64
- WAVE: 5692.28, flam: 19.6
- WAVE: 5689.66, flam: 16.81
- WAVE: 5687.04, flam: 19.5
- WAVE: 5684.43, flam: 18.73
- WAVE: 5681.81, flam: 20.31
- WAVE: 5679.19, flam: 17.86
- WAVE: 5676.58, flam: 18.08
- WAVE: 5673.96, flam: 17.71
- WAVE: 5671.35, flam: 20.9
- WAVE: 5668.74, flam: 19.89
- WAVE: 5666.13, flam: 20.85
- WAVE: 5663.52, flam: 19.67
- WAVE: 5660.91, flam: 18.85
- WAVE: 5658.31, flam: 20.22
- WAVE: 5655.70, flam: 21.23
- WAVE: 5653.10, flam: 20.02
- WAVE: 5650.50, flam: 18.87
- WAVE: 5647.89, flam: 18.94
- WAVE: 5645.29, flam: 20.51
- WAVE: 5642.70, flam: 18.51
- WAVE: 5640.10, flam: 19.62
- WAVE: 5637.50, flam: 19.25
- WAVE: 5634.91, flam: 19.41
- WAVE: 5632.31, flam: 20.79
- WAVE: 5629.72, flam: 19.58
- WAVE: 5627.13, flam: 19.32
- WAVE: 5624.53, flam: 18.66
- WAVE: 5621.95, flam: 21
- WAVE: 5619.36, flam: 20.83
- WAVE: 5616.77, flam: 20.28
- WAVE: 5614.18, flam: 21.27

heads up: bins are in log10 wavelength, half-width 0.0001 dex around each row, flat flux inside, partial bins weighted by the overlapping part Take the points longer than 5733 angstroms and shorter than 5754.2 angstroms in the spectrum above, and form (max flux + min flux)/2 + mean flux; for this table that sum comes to 40.9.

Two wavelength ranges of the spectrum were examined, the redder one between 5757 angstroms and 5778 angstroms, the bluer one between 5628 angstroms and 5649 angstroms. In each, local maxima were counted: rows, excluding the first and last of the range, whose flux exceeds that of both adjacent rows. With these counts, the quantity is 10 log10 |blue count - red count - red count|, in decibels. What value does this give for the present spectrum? 0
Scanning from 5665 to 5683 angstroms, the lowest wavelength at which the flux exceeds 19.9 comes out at 5666.13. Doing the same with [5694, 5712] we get 5700.15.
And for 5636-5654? 5645.29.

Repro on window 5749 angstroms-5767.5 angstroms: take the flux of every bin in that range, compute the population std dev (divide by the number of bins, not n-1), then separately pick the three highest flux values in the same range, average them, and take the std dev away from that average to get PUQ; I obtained 18.7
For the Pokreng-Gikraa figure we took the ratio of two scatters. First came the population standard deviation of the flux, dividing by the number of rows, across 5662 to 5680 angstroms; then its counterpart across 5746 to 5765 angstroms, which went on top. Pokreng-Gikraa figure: 1.0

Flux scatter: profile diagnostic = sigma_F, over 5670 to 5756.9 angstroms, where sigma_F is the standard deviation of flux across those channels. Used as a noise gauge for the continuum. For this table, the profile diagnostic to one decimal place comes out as 1.4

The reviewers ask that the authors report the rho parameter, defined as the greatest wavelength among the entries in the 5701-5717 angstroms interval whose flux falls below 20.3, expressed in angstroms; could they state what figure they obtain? 5713.29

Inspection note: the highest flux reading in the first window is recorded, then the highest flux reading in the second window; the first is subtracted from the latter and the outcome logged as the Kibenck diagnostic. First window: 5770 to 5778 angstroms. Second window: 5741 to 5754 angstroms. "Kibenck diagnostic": -2.3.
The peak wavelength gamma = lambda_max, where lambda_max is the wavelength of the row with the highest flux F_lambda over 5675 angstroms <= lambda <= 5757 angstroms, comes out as 5700.15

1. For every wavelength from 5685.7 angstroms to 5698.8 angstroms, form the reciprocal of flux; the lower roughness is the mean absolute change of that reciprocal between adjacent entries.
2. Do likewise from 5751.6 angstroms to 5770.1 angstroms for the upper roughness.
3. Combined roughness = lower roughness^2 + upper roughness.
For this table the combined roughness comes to 0.0042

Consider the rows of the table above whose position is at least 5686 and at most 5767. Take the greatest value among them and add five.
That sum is 26.9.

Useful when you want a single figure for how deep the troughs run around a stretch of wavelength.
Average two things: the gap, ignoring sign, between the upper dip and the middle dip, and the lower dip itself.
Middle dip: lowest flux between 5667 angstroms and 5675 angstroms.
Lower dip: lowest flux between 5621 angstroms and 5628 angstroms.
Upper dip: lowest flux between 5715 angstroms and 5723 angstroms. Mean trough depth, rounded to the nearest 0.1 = 10.1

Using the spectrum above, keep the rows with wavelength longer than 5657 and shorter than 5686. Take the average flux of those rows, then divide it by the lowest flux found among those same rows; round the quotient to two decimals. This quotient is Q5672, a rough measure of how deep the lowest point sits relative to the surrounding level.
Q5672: 1.09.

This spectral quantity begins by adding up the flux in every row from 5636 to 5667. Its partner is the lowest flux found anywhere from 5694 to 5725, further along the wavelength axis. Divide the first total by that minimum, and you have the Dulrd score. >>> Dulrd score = 14.2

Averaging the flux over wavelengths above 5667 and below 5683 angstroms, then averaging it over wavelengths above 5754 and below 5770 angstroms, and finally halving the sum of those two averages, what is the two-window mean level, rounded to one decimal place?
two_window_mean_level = 18.9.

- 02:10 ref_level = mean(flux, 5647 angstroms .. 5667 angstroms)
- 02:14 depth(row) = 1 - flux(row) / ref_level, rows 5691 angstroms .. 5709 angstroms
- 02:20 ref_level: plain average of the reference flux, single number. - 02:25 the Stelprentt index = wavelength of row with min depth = 5700.15 angstroms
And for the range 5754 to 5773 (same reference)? 5755.55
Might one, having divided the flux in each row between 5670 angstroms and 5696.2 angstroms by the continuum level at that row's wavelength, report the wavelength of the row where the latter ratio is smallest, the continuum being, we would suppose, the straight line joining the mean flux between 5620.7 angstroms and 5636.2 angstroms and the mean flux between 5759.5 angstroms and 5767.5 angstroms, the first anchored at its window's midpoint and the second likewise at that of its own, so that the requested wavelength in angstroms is 5694.91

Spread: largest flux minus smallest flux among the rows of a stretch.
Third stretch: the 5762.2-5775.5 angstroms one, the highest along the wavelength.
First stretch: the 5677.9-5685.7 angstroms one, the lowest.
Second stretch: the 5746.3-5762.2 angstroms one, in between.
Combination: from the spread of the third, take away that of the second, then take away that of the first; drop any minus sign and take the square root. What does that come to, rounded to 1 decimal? 1.7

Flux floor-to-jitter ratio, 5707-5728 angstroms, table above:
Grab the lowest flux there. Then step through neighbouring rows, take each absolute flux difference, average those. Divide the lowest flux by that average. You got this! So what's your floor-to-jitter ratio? 14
